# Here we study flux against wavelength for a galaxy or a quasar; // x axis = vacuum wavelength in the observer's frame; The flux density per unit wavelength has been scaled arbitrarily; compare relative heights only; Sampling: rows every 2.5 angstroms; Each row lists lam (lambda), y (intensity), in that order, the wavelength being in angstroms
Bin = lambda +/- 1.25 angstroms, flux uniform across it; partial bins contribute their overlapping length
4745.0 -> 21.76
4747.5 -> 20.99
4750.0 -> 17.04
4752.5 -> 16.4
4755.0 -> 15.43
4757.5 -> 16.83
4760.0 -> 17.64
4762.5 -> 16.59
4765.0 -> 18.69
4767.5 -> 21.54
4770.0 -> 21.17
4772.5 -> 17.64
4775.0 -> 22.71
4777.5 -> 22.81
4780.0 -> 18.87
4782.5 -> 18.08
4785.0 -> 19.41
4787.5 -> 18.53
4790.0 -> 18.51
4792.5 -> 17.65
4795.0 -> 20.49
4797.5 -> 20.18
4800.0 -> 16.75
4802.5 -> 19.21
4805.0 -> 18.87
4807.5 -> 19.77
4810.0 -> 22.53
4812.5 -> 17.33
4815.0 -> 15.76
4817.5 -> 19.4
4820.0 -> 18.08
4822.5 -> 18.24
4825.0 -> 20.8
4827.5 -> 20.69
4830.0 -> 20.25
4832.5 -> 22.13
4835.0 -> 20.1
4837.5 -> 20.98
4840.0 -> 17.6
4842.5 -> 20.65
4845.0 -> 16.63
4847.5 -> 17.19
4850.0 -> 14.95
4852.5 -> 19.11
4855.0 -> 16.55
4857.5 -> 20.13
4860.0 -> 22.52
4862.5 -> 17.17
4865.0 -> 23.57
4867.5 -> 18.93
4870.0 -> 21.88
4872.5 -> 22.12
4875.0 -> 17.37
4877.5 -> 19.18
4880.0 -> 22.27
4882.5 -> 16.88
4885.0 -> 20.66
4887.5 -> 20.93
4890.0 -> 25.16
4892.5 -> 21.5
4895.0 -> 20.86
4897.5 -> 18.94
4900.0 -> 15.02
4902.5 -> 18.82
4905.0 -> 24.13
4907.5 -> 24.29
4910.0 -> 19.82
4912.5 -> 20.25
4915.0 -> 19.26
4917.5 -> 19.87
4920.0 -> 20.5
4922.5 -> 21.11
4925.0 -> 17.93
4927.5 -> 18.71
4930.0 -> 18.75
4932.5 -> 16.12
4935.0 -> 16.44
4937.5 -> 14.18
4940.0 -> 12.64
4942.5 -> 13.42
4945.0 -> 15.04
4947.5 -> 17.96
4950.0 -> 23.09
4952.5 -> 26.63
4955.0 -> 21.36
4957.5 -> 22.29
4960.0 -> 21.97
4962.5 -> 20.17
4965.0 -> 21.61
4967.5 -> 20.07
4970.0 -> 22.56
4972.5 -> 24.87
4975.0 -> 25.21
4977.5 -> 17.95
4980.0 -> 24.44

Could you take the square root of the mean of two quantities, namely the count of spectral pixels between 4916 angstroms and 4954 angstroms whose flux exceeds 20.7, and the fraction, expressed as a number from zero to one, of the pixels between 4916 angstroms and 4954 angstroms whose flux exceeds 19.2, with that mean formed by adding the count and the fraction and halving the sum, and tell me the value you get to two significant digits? 1.3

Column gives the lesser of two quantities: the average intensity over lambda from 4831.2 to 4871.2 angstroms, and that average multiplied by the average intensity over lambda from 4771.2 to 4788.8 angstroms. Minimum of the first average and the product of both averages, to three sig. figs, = 19.4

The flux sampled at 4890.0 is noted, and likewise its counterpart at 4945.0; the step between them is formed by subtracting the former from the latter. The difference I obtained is -10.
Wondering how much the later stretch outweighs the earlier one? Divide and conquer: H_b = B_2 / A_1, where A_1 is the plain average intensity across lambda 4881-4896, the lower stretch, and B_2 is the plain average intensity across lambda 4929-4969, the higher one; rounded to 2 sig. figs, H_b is 0.90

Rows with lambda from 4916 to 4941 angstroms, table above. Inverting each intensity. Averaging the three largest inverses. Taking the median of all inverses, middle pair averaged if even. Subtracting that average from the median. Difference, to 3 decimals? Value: -0.016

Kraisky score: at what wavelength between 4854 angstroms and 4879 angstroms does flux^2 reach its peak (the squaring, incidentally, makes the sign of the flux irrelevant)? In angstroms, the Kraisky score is 4865.0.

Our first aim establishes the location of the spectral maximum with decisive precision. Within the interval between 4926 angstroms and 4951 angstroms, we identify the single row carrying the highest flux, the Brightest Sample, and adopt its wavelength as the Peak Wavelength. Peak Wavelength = 4950.0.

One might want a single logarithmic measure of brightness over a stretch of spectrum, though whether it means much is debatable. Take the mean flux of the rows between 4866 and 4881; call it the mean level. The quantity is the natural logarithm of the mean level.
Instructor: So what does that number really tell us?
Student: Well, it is 3.01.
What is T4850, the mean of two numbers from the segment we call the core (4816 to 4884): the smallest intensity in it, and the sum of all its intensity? 270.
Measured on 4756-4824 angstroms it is 265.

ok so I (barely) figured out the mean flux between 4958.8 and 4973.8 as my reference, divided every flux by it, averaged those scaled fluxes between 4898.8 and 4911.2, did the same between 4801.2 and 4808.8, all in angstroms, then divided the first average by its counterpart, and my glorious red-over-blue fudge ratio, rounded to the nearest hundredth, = 1.06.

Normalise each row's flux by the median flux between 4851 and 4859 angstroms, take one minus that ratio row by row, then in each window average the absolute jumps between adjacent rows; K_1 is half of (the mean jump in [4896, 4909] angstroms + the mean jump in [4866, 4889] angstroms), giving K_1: 0.159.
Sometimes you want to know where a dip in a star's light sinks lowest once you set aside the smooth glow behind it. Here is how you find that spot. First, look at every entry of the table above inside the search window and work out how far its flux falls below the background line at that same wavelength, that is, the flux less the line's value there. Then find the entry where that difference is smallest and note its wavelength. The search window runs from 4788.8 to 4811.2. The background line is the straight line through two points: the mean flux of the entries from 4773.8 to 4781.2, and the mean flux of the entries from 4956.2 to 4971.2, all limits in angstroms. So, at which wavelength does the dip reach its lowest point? 4800.0 angstroms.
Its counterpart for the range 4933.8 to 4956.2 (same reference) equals 4940.0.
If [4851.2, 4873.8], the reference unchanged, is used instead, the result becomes 4855.0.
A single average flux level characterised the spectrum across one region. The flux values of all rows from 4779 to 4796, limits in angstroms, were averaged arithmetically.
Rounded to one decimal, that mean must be 18.8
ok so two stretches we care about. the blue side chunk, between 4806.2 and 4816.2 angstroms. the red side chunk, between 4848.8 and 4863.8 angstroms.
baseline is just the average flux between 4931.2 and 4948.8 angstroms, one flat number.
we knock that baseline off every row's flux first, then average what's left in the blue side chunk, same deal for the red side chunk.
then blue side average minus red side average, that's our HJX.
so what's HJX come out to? 0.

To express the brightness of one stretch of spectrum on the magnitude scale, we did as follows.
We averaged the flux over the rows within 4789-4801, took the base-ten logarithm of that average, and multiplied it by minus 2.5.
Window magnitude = -3.18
